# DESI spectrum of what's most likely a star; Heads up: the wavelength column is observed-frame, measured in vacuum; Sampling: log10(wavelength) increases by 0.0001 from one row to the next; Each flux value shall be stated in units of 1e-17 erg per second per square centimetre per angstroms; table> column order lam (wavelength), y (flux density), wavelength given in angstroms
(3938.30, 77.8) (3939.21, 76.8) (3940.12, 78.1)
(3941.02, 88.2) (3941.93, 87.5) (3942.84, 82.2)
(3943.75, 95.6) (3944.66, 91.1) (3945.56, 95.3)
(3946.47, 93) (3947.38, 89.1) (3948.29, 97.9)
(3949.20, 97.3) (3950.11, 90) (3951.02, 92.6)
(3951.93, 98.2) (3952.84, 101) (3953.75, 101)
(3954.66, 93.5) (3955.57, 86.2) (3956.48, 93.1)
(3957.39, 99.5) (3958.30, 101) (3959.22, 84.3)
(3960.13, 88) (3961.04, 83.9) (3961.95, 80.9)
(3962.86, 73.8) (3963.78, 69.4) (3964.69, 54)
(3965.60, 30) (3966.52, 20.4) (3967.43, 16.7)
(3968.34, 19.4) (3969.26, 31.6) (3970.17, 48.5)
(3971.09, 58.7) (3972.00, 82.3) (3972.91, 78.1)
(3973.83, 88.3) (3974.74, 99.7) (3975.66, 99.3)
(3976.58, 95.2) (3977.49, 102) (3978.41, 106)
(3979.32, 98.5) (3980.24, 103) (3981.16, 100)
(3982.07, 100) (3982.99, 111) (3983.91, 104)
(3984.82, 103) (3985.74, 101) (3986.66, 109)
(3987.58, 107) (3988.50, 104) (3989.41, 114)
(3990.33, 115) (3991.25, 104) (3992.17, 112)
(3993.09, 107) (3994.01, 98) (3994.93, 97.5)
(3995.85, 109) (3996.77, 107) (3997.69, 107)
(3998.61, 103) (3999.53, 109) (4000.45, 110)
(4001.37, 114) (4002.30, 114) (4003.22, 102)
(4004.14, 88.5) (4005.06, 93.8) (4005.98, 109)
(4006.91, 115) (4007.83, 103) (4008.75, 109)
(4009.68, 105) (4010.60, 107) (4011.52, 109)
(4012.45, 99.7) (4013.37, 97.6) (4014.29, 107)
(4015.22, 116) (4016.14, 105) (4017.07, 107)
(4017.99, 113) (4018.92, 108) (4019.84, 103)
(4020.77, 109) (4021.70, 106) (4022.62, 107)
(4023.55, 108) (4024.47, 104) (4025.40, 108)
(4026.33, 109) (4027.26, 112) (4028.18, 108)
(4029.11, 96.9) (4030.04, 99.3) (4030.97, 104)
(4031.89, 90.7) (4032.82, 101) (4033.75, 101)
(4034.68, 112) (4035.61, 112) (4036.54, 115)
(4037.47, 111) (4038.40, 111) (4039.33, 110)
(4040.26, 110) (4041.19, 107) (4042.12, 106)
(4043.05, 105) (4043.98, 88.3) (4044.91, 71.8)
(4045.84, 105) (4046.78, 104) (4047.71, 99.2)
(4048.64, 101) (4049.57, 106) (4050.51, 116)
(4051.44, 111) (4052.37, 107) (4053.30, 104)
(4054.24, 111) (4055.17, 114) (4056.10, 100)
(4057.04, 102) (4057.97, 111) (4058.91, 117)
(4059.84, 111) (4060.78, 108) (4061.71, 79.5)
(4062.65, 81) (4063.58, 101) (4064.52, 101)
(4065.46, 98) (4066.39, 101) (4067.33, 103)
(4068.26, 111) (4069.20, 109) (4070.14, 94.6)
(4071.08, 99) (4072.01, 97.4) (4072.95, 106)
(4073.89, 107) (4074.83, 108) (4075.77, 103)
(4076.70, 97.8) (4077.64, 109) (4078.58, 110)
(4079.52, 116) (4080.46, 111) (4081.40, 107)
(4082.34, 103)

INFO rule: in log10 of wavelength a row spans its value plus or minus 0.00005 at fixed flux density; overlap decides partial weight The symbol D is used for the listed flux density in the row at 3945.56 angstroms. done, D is 95.3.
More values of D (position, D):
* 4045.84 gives 105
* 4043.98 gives 88.3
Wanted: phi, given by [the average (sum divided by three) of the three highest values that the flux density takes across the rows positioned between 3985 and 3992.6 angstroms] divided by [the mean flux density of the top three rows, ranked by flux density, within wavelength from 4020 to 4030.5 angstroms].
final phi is 1.03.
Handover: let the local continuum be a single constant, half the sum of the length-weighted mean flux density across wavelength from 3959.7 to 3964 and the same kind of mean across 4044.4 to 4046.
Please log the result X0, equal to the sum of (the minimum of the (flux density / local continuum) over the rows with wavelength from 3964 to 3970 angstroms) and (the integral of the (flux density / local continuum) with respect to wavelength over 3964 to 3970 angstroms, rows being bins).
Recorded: 2.5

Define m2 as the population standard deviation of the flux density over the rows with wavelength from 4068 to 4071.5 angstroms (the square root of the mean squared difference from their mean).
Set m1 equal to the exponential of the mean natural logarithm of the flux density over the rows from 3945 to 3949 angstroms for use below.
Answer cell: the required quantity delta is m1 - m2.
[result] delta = 87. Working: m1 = 94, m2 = 6.8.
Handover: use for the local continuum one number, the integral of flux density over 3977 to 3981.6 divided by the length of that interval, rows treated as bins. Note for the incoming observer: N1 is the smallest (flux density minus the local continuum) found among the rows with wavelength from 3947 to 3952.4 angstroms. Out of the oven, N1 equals -13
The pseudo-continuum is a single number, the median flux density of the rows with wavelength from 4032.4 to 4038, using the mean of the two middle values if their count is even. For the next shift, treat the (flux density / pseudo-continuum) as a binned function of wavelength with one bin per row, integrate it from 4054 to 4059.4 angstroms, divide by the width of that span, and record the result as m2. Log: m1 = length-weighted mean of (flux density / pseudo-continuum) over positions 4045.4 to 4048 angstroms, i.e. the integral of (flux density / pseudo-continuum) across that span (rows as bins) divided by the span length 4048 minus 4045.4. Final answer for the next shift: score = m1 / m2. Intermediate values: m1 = 0.921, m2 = 0.98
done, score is 0.94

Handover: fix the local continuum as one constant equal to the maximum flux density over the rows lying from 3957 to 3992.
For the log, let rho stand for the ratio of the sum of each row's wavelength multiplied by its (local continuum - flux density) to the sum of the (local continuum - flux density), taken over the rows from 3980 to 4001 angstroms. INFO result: 3989.6 angstroms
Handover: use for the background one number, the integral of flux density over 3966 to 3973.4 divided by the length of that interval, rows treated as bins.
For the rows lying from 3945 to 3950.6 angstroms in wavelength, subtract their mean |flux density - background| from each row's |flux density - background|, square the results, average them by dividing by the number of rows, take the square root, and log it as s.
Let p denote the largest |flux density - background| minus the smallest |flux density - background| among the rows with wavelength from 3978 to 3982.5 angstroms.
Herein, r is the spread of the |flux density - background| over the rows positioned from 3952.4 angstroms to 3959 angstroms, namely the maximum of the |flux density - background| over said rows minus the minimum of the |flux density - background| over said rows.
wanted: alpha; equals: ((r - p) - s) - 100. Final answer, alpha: -96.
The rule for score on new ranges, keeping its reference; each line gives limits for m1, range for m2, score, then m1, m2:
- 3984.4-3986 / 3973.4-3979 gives 1.03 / 0.914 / 0.88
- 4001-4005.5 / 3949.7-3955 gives 1.06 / 0.917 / 0.86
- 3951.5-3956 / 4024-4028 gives 0.89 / 0.861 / 0.97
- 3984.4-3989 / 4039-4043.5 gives 0.98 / 0.941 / 0.96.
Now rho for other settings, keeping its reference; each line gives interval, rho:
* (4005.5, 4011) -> 4008.7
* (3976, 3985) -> 3980.3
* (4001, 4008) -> 4004.9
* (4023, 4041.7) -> 4031.4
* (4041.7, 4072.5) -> 4057.1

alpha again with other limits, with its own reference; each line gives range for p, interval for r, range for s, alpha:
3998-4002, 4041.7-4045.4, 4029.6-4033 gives -82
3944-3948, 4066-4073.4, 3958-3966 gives -104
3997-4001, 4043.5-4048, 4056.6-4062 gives -86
